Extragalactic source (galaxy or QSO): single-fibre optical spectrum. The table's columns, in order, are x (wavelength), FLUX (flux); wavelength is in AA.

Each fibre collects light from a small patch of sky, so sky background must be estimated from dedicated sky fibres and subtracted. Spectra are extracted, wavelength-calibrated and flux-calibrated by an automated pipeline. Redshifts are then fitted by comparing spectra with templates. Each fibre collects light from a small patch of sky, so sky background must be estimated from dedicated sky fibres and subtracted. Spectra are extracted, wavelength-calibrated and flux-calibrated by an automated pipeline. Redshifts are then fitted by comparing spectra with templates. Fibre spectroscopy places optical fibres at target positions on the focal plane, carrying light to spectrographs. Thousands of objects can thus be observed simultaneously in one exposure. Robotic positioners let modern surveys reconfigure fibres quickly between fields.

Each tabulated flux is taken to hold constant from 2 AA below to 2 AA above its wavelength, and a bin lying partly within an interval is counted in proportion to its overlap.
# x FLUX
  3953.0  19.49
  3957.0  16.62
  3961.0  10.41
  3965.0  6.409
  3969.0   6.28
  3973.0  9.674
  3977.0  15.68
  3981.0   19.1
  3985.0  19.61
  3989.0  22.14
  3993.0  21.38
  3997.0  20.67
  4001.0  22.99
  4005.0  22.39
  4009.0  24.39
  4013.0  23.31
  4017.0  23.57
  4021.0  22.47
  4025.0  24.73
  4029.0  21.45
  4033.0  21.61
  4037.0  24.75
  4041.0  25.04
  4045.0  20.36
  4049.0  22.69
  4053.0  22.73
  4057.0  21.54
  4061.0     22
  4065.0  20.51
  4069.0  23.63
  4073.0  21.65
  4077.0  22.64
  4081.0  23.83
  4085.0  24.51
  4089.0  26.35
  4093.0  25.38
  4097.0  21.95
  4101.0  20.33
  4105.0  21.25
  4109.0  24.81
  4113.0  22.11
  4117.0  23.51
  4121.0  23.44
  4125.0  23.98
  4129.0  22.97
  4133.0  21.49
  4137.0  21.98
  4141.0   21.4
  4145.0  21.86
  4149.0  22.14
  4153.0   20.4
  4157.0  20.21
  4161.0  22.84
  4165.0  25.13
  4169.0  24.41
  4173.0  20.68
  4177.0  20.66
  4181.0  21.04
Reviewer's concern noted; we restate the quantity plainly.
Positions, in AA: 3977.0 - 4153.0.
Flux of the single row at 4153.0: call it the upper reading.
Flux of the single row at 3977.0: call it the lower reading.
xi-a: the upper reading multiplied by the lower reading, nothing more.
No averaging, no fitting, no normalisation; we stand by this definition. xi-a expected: 320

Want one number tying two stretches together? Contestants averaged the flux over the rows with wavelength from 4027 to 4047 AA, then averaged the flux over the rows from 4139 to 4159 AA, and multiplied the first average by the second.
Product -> 480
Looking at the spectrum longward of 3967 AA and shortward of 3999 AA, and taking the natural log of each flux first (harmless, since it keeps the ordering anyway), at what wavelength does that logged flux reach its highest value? 3989.0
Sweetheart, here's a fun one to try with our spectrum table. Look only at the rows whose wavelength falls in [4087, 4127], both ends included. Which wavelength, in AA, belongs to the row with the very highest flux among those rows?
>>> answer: 4089.0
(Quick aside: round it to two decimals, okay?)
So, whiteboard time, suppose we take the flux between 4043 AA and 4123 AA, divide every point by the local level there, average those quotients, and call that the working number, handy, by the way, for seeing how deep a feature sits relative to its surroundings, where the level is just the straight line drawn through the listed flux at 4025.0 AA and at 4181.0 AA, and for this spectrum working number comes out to 0.98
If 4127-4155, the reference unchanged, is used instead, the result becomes 0.99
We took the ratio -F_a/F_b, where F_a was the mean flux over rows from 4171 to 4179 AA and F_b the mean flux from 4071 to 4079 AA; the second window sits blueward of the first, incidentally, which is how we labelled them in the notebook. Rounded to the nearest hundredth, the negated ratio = -0.93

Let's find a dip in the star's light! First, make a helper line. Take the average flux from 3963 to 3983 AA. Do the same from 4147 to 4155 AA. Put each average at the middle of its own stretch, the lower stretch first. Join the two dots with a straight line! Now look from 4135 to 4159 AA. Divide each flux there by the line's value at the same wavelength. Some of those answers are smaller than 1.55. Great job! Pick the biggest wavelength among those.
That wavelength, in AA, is 4157.0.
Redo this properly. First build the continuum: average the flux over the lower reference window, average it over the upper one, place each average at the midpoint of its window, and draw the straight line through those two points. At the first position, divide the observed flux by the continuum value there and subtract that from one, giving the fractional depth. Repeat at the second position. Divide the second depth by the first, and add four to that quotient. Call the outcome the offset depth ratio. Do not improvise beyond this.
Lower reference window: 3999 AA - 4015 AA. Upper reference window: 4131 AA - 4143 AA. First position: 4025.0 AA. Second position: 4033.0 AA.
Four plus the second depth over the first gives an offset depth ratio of 3.2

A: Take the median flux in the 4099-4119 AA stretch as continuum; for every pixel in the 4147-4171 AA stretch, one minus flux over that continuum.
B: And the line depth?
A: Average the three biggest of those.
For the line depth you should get 0.054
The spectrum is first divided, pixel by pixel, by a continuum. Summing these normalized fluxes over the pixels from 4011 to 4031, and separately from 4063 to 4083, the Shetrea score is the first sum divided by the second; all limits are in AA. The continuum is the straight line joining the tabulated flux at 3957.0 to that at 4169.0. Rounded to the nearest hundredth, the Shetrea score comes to 1.13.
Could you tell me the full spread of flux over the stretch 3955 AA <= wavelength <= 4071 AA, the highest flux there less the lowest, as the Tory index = 18.8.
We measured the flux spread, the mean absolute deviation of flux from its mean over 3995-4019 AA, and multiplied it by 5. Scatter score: 4.5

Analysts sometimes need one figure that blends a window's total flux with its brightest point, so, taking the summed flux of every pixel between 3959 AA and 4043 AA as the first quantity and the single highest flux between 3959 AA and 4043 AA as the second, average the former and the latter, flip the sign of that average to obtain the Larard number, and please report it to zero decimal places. -217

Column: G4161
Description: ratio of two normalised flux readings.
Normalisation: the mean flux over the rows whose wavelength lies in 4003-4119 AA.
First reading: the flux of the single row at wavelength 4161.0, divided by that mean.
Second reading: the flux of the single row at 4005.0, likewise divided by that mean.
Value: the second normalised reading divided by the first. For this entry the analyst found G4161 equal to 0.98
